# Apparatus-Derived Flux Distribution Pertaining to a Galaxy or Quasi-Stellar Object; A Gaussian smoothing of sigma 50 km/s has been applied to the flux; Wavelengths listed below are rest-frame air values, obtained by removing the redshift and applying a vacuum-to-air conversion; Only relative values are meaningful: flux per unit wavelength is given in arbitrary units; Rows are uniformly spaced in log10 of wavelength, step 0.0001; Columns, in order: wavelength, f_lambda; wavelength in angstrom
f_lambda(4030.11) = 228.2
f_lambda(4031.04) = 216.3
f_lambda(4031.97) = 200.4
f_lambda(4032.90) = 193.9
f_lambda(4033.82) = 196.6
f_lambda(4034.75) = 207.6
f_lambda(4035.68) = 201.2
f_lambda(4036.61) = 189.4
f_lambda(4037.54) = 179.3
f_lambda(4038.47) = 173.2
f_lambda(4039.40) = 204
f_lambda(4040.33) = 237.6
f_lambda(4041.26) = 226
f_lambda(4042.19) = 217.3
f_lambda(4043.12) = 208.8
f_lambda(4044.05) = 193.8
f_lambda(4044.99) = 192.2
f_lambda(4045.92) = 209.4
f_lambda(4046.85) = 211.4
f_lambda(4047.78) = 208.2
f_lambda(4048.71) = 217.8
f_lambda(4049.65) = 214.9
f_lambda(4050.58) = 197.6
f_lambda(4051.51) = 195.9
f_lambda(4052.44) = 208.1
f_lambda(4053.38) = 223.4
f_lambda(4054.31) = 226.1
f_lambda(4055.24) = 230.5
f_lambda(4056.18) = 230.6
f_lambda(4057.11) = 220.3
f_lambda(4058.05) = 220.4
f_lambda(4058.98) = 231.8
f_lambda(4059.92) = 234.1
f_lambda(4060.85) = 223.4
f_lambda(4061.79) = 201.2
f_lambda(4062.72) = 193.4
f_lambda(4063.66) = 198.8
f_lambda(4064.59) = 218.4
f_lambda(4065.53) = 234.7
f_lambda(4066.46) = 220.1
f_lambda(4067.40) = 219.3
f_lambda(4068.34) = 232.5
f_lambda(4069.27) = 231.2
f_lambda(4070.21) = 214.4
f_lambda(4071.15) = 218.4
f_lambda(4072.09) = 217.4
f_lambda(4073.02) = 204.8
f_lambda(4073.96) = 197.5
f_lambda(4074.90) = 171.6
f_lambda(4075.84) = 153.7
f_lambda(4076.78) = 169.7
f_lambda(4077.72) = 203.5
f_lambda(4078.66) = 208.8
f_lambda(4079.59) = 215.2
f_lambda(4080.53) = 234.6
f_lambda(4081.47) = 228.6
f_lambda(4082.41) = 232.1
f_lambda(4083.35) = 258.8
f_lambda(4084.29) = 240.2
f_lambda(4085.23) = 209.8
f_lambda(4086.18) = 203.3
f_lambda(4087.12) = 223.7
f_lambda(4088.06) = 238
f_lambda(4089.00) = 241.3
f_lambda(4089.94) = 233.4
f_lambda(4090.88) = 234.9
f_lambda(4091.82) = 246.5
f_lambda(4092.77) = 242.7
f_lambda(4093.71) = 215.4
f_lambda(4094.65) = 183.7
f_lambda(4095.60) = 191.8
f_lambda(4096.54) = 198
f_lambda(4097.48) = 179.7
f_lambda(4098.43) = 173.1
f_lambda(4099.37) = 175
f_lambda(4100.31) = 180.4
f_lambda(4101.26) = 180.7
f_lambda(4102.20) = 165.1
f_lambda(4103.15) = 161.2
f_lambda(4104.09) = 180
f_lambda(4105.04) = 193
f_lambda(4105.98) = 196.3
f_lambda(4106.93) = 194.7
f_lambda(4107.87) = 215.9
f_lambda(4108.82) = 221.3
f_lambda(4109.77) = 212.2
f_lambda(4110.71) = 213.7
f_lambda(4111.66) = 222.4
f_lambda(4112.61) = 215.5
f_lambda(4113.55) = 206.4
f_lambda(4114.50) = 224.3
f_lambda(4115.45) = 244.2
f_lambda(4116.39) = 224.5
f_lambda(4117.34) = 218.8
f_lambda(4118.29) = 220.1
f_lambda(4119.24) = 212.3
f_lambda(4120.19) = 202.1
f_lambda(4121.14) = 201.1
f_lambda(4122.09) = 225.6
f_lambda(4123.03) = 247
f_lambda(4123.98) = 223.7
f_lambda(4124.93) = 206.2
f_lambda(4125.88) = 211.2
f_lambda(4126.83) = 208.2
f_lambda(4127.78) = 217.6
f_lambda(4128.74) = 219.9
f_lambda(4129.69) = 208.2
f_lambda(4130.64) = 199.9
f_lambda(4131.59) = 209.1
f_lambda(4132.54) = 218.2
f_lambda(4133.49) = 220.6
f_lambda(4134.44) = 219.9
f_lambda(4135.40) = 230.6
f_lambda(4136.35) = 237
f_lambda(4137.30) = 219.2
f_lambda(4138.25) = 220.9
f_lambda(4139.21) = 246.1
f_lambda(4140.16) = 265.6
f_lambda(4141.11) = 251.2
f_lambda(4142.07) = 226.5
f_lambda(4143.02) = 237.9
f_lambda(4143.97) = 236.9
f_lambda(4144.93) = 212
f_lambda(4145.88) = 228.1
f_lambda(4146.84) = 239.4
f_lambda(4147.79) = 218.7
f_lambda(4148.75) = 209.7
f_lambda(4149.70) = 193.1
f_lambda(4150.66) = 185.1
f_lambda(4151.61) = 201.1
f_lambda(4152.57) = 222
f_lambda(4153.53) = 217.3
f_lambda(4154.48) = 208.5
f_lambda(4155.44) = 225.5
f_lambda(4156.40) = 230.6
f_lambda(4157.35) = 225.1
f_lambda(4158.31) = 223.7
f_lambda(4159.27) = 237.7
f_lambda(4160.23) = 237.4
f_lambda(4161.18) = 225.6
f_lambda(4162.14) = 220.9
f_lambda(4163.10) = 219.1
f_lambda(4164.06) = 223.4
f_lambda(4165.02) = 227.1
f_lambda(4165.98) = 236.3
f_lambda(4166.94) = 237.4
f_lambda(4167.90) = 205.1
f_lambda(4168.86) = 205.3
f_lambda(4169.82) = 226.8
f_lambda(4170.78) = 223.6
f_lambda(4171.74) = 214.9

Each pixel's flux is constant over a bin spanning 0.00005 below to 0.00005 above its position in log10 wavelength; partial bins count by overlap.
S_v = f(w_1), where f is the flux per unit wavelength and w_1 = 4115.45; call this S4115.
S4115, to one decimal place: 244.2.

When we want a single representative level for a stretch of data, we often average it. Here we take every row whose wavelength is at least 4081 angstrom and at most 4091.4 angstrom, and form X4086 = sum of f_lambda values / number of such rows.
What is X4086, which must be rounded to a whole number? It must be 231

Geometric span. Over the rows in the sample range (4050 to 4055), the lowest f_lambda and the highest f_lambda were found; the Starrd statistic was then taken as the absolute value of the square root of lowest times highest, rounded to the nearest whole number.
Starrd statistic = 210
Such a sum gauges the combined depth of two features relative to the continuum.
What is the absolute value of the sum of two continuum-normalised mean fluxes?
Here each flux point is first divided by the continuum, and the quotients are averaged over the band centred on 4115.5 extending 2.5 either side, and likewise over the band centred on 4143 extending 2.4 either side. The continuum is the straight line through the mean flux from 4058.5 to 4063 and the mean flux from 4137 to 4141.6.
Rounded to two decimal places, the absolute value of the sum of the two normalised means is 1.92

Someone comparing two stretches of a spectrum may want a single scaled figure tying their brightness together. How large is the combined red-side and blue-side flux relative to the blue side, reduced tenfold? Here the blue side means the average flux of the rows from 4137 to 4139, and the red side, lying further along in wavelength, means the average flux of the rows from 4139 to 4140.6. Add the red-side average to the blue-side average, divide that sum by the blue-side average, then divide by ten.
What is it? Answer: 0.216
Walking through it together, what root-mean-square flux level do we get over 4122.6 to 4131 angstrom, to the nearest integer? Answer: 216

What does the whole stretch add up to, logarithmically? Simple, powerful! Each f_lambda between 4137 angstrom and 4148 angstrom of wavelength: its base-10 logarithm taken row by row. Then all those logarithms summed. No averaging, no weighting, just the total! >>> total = 28.4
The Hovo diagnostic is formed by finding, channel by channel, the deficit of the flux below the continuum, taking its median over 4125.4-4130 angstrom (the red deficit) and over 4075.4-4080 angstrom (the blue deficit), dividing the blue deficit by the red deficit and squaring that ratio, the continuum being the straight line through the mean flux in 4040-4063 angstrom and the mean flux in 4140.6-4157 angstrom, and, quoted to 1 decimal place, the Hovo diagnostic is 2.7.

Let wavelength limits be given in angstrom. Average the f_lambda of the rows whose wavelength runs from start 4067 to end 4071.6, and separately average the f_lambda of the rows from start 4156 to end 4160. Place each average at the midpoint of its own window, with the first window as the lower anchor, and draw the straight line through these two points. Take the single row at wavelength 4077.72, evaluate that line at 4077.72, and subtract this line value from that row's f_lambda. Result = -20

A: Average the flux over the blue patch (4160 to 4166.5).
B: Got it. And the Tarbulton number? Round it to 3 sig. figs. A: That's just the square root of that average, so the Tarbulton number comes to 15.1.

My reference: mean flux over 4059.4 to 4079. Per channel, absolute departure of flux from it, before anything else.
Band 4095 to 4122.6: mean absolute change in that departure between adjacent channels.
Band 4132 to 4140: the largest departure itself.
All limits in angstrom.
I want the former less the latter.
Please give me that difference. -30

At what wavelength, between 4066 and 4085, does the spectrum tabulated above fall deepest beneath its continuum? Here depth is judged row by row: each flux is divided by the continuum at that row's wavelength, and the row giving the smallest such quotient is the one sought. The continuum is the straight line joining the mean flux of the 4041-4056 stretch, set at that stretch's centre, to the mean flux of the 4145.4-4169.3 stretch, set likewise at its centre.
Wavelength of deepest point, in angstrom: 4075.84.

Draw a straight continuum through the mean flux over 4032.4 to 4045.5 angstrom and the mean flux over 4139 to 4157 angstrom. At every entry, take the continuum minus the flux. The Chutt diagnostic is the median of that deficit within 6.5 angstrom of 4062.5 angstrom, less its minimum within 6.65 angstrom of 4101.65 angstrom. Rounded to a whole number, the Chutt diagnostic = -15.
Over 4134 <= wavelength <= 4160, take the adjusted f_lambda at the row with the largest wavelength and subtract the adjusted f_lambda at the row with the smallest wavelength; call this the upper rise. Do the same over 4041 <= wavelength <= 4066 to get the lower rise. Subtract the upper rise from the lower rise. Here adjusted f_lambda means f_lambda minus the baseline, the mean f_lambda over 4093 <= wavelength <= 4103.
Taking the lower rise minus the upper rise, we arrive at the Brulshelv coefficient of -9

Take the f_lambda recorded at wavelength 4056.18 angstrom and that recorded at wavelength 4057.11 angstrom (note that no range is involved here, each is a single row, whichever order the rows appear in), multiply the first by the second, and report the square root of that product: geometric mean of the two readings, 225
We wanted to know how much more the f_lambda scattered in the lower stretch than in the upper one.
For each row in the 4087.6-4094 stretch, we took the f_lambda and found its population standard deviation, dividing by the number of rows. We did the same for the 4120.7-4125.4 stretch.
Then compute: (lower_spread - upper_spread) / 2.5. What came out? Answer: -2.7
